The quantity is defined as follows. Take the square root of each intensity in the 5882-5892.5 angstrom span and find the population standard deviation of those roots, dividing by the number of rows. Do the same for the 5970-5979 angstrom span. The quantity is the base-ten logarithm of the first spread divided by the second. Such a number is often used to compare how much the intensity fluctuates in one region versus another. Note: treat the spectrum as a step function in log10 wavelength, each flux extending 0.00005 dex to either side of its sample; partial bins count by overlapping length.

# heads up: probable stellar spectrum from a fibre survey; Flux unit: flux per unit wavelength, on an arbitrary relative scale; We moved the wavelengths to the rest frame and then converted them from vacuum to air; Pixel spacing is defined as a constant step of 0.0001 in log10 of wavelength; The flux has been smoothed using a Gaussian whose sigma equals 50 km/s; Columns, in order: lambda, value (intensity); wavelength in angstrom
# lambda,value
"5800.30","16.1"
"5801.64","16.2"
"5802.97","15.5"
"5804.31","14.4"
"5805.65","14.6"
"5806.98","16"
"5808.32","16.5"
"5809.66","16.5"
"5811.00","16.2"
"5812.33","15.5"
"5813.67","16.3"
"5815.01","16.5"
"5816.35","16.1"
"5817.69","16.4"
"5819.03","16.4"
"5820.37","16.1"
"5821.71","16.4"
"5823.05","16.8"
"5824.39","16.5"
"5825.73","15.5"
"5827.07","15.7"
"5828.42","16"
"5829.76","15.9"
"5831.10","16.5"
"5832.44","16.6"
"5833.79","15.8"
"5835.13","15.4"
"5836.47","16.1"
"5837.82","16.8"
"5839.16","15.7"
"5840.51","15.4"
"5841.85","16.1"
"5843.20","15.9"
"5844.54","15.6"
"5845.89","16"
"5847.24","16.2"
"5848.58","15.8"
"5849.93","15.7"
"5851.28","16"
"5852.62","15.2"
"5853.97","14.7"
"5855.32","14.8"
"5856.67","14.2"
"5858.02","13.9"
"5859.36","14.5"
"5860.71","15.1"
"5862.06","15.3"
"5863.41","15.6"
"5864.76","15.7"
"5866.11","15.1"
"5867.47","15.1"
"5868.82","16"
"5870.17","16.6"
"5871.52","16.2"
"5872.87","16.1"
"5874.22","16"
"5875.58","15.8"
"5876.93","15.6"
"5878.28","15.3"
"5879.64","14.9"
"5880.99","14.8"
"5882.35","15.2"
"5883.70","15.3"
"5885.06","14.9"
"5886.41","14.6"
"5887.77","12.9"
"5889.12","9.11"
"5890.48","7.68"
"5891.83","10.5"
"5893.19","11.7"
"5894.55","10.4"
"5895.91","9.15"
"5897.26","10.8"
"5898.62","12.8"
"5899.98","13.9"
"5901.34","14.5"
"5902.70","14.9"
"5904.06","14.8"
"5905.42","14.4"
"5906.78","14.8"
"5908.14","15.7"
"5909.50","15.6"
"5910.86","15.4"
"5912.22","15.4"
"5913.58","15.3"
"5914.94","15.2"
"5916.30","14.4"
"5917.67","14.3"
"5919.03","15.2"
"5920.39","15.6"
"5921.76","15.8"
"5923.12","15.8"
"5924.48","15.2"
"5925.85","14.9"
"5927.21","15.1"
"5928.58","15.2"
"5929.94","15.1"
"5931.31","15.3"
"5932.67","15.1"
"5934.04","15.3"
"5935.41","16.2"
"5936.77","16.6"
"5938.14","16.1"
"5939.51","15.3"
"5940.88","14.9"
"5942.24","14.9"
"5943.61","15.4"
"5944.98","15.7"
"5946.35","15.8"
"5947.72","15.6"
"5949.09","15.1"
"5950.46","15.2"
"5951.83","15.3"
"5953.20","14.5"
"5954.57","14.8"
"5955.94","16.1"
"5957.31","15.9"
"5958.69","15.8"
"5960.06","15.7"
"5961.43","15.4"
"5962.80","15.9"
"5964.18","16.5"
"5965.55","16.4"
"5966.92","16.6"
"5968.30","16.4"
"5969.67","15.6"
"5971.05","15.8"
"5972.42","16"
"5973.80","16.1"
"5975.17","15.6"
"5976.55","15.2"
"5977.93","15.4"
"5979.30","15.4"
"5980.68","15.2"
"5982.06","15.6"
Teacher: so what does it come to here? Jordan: 1.02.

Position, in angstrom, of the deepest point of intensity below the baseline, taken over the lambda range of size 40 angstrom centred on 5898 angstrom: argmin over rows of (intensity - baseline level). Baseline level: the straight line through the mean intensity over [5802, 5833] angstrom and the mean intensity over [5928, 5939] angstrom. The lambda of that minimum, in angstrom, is 5890.48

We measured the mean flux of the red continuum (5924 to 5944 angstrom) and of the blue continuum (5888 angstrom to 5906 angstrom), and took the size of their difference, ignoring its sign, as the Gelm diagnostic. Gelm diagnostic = 3.5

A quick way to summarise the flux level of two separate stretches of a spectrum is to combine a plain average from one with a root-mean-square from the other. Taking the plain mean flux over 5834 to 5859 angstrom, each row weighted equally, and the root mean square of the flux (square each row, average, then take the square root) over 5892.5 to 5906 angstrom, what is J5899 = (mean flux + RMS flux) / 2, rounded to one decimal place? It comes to 14.2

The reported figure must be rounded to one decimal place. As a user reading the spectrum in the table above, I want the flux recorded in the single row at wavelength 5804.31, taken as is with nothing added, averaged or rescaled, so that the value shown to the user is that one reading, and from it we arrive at 14.4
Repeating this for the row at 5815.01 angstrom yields 16.5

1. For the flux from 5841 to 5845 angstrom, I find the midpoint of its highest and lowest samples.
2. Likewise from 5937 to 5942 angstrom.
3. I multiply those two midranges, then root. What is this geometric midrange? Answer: 15.7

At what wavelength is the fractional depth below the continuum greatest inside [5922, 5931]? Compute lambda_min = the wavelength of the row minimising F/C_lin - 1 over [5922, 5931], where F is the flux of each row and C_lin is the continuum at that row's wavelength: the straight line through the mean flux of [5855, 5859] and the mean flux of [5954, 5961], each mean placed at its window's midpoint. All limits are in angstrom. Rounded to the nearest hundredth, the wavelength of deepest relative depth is 5925.85 angstrom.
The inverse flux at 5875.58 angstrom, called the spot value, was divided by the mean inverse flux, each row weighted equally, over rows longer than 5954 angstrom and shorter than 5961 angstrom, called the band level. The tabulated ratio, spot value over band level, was 0.99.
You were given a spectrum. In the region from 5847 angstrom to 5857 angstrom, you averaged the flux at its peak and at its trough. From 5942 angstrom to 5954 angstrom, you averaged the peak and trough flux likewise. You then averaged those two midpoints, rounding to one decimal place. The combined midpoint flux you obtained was 15.2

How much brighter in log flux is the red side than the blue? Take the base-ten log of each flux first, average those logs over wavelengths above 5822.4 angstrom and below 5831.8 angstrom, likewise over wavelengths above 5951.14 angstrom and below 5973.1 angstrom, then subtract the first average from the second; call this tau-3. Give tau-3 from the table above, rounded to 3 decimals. -0.009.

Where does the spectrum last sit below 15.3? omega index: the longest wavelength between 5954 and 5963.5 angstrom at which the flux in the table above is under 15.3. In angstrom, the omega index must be 5954.57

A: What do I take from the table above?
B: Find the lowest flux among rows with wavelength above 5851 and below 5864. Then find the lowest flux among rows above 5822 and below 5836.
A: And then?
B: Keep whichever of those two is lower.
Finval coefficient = 13.9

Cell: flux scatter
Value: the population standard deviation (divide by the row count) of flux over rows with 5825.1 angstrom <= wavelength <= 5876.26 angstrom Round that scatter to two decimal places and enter 0.64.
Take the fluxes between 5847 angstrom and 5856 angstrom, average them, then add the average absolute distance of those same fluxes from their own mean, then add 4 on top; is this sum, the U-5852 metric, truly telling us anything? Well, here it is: 20.0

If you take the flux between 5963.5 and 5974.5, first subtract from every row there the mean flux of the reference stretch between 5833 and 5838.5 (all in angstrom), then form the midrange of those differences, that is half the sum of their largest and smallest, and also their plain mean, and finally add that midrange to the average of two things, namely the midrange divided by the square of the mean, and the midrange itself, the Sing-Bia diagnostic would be 1.8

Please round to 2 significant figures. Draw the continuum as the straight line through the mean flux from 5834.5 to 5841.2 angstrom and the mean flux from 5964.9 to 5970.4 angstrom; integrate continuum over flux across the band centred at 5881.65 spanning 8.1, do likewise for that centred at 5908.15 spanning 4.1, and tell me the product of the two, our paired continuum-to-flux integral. 37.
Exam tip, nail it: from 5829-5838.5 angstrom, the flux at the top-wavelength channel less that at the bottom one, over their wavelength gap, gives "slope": 0.11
